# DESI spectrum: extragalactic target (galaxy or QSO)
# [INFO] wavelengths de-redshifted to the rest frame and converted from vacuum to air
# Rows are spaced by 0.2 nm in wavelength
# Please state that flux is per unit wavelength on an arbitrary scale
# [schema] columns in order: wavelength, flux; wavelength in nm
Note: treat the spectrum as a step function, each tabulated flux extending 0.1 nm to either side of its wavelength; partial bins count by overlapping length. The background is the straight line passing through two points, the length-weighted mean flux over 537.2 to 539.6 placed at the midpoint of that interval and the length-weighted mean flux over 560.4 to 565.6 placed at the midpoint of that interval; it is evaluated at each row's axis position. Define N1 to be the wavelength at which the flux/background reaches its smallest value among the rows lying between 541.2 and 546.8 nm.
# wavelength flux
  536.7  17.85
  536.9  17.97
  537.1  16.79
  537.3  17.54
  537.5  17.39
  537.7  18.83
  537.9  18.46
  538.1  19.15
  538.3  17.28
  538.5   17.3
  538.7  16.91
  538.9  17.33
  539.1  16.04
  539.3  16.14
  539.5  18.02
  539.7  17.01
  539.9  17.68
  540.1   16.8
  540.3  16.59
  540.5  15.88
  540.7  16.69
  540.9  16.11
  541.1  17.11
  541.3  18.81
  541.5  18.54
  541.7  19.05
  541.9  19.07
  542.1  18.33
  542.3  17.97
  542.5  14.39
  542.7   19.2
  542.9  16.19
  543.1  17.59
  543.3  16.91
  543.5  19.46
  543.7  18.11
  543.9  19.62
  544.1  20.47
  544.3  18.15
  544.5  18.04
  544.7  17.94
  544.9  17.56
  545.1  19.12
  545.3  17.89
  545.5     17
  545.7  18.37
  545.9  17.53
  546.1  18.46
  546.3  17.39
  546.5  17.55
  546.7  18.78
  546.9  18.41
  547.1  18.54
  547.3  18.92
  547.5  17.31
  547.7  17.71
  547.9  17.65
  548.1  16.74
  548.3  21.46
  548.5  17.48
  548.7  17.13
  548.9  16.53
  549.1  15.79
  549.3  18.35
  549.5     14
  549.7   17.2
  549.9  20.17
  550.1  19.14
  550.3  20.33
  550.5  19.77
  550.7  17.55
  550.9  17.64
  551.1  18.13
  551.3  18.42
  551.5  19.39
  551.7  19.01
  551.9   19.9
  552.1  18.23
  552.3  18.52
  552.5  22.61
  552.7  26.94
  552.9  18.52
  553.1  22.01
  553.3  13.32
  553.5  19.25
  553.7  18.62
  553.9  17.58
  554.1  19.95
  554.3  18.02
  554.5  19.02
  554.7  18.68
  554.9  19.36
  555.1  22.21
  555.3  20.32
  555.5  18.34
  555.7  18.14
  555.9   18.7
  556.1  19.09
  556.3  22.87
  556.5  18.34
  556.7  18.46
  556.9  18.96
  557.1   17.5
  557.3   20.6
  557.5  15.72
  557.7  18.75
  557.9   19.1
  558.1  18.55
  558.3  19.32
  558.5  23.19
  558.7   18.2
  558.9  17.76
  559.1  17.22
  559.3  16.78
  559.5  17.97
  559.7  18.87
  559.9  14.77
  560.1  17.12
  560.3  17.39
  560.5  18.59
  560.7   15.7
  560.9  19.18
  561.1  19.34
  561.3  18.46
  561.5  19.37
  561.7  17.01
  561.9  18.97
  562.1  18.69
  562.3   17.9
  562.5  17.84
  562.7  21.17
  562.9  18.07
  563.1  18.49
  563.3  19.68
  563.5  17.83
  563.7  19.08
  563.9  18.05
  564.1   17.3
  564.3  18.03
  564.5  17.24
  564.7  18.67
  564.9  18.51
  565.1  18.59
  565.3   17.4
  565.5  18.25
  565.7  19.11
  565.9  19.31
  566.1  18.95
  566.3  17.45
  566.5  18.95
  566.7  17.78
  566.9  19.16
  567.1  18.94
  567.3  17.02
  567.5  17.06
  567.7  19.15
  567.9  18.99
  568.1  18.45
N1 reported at 542.5 nm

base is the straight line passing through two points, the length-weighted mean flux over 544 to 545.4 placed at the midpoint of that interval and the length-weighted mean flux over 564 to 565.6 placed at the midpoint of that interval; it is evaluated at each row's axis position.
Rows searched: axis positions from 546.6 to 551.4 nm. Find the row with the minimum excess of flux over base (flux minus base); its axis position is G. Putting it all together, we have 549.5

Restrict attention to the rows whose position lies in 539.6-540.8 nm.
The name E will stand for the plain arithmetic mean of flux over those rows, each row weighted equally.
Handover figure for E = 16.8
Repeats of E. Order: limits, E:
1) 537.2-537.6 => 17.5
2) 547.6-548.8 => 18.0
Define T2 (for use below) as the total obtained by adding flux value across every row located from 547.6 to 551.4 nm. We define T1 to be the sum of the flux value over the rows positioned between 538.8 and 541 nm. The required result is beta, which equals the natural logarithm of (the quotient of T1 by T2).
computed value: -0.6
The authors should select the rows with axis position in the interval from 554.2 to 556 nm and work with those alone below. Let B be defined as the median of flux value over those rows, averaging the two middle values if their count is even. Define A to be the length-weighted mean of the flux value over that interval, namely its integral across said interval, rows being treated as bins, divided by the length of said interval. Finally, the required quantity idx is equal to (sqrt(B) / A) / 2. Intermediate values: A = 19.2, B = 18.7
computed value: 0.113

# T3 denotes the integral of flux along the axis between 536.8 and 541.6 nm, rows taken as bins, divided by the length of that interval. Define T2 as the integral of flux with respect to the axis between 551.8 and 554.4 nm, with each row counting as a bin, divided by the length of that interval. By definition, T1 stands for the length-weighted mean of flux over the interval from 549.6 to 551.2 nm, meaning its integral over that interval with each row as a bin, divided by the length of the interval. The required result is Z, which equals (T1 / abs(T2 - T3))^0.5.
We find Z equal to 3.0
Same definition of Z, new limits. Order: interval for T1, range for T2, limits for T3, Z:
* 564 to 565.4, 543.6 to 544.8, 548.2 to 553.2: 8.5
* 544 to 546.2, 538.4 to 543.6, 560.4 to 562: 4.3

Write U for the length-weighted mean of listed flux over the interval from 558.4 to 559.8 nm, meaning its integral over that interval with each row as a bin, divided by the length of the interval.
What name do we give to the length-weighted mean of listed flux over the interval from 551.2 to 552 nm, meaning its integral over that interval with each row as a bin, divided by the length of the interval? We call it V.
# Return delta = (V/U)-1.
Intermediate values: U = 18.6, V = 19.2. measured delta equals 0.03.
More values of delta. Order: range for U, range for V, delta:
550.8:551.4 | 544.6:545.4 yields 0.00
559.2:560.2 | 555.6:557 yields 0.12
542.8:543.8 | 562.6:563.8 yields 0.08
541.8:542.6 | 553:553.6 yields 0.04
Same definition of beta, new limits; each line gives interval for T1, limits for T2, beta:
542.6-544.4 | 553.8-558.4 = -1.0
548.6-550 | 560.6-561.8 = 0.1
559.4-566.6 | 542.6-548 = 0.3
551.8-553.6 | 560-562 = 0.0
